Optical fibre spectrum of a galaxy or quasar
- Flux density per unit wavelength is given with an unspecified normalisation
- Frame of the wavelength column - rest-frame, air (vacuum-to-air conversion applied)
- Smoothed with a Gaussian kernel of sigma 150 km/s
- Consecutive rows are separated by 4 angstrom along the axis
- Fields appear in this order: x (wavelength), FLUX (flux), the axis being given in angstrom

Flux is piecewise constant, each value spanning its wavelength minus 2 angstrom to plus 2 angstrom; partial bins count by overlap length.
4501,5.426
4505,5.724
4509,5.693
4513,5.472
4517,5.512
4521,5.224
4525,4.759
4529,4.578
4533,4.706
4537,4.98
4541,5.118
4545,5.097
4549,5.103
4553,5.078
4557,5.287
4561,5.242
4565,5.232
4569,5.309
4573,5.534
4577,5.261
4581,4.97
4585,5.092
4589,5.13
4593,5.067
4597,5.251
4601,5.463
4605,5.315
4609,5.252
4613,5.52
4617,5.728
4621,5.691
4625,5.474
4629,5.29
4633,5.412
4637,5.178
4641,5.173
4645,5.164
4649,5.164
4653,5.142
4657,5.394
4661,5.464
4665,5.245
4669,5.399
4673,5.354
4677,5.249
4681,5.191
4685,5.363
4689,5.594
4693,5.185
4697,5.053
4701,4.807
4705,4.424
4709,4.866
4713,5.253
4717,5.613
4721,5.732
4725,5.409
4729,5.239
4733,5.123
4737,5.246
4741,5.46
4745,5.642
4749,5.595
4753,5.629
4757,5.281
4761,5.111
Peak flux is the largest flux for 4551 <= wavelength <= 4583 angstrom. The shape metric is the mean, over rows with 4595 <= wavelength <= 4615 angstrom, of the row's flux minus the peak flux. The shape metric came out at -0.17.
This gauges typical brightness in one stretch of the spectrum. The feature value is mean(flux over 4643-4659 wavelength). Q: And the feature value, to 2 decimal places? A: 5.22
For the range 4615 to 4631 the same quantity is 5.55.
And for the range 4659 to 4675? 5.37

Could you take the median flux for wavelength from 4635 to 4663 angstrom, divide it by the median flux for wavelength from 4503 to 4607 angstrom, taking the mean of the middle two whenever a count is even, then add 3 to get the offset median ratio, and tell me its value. 3.99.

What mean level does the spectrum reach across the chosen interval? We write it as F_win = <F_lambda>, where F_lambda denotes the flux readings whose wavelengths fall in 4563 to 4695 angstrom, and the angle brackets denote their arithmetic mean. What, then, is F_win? 5.31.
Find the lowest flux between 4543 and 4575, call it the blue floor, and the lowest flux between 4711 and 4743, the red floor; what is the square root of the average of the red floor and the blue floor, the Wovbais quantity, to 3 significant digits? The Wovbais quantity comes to 2.26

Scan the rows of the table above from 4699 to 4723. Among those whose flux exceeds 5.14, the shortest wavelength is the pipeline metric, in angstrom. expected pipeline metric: 4713 angstrom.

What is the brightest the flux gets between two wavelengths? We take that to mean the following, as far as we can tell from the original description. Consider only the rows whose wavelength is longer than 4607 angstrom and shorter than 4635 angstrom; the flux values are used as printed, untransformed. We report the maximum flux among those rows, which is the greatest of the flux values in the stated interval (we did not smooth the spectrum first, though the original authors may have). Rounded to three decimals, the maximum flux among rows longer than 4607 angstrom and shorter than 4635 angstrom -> 5.728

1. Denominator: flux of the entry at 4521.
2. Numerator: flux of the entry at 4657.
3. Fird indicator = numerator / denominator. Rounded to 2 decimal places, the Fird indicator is 1.03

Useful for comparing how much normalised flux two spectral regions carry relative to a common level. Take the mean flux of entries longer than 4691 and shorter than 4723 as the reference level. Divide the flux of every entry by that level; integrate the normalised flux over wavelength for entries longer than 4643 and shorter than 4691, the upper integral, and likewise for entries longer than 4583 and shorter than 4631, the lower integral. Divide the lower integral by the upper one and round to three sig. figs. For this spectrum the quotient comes 1.01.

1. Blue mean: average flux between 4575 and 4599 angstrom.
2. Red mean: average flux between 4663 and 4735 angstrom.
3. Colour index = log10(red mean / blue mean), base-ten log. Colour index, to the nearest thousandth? 0.008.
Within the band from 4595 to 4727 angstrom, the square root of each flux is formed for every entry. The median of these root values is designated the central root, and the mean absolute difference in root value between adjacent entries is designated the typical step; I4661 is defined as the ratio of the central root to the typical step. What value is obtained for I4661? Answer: 58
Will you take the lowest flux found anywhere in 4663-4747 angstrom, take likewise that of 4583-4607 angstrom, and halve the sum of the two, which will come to 4.75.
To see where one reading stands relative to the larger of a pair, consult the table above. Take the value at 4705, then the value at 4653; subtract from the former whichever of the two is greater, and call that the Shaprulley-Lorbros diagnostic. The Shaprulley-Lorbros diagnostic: -0.7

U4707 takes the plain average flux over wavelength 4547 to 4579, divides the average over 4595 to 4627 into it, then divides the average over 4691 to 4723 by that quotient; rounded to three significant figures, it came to 5.32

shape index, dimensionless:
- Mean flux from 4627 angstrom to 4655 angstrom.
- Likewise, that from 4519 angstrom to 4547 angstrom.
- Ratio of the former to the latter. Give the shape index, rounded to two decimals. 1.06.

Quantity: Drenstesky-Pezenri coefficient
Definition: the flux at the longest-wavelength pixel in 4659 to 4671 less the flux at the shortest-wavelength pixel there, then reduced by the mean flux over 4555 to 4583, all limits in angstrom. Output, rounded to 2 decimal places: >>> -5.33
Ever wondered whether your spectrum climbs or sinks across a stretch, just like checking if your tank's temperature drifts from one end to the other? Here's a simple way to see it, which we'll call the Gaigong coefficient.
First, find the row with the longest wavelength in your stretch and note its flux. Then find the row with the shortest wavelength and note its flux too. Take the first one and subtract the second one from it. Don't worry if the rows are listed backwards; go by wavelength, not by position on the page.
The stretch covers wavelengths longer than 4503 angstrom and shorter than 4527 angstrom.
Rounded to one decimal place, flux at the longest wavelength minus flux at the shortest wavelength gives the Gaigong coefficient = -1.0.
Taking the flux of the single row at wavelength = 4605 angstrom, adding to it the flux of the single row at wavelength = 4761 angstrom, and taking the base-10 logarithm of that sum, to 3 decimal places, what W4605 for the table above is 1.018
